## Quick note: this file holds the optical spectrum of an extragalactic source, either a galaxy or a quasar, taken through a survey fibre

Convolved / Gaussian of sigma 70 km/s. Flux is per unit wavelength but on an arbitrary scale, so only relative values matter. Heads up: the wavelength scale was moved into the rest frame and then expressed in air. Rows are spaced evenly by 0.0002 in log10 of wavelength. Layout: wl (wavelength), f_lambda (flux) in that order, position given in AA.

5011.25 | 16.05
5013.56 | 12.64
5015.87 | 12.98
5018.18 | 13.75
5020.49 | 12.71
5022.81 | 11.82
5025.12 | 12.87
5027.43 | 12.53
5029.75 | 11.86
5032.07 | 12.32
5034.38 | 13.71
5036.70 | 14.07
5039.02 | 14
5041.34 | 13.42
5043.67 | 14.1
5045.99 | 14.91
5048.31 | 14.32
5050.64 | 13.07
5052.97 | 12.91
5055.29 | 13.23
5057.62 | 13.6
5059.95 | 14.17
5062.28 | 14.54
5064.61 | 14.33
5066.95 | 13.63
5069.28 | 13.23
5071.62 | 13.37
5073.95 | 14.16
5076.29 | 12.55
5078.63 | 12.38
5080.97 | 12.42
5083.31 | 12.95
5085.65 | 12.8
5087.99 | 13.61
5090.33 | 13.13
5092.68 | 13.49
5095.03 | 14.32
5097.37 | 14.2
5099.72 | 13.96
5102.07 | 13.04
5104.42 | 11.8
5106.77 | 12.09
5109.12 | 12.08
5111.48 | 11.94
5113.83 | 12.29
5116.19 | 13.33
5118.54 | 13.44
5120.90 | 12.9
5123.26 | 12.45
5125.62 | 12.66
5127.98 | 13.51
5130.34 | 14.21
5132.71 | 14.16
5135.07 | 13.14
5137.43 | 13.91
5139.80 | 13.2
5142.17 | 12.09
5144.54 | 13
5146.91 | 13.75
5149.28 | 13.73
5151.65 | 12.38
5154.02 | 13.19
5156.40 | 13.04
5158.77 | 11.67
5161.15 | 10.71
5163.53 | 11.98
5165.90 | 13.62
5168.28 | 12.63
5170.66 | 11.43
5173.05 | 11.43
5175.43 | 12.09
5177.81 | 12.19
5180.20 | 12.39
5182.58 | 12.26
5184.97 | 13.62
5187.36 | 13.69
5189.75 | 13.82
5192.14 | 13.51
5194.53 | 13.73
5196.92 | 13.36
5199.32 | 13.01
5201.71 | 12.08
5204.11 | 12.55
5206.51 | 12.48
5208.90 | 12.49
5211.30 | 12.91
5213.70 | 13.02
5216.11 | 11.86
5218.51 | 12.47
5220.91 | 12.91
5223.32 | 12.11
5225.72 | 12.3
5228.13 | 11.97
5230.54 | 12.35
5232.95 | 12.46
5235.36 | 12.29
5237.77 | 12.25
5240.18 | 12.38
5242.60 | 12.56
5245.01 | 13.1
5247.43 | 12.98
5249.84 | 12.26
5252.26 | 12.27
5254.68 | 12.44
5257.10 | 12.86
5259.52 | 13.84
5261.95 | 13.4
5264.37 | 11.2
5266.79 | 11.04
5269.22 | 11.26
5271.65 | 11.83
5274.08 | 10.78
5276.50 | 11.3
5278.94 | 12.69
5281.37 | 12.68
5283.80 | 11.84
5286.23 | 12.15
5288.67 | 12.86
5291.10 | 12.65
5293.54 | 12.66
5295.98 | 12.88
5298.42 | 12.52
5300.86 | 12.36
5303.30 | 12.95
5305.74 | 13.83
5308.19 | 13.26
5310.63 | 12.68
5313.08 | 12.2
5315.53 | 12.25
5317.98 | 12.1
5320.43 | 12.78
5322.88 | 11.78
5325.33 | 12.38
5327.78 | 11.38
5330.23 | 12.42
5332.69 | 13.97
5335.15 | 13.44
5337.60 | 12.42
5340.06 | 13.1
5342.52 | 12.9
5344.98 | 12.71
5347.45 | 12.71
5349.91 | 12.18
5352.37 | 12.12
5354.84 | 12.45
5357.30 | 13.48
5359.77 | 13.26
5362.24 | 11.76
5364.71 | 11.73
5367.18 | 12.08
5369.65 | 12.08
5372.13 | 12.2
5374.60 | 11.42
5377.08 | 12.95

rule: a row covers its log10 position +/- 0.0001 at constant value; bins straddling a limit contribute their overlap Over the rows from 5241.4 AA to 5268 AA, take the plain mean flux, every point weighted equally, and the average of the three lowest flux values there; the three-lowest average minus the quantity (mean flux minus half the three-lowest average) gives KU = 4.71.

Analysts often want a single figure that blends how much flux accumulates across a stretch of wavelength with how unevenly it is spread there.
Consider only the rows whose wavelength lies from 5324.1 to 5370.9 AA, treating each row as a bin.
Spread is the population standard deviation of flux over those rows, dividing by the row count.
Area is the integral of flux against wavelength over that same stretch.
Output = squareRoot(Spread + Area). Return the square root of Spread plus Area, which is 24.25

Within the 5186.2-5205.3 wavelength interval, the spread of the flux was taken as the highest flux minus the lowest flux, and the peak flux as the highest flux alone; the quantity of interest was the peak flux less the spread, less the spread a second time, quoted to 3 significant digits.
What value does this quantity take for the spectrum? 10.3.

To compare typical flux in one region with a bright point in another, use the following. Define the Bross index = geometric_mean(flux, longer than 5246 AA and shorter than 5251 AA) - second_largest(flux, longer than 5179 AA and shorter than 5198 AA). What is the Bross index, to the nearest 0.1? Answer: -1.1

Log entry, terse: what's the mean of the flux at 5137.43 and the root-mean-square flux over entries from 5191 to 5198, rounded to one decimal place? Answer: 13.7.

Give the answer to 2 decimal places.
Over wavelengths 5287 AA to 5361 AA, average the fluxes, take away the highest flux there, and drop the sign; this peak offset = 1.28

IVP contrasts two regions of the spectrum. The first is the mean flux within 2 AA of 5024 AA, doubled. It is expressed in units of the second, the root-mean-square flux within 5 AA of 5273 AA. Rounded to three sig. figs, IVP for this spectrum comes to 2.19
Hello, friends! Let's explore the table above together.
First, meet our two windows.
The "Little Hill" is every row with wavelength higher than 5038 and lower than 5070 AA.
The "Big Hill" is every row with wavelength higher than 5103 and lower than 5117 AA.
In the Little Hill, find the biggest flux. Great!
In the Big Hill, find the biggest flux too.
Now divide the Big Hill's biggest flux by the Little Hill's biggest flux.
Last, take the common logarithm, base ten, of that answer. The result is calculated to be -0.049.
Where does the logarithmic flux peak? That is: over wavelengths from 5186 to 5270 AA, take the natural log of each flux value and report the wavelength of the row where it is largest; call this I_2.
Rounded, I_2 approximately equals 5259.52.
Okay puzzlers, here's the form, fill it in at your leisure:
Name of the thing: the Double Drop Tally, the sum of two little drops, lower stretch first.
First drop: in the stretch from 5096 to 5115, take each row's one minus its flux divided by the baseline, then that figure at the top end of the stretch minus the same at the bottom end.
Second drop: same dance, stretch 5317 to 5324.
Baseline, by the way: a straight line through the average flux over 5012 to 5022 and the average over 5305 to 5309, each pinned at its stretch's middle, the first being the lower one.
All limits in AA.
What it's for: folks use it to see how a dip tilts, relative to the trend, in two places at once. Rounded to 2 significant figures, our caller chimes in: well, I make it 0.17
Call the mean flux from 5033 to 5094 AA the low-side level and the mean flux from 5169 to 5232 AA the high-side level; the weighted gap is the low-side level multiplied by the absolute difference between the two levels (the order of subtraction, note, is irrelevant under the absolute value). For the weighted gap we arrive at 13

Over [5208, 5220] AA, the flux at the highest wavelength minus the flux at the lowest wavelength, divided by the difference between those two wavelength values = 0.00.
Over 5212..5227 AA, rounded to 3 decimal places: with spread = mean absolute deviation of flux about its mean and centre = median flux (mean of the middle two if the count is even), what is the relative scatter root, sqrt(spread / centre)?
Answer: 0.169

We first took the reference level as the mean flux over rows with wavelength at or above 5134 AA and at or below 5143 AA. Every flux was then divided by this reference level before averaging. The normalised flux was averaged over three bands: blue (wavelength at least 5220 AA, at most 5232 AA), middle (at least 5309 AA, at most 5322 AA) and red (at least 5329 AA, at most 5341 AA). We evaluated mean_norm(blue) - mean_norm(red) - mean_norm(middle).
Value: -1.00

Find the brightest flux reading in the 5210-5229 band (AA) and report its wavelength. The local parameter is 5213.70 AA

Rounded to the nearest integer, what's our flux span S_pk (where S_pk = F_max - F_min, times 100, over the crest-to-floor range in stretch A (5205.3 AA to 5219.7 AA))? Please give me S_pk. 116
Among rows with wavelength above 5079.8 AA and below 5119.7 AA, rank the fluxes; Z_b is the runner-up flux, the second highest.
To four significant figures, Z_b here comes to 14.20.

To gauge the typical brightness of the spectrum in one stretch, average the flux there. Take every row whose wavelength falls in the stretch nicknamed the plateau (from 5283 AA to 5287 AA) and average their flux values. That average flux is 12.0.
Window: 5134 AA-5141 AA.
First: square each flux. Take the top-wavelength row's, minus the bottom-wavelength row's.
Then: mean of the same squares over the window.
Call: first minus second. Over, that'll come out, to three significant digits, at -179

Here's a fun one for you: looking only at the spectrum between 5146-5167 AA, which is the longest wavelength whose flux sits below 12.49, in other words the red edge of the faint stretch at 5163.53 AA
